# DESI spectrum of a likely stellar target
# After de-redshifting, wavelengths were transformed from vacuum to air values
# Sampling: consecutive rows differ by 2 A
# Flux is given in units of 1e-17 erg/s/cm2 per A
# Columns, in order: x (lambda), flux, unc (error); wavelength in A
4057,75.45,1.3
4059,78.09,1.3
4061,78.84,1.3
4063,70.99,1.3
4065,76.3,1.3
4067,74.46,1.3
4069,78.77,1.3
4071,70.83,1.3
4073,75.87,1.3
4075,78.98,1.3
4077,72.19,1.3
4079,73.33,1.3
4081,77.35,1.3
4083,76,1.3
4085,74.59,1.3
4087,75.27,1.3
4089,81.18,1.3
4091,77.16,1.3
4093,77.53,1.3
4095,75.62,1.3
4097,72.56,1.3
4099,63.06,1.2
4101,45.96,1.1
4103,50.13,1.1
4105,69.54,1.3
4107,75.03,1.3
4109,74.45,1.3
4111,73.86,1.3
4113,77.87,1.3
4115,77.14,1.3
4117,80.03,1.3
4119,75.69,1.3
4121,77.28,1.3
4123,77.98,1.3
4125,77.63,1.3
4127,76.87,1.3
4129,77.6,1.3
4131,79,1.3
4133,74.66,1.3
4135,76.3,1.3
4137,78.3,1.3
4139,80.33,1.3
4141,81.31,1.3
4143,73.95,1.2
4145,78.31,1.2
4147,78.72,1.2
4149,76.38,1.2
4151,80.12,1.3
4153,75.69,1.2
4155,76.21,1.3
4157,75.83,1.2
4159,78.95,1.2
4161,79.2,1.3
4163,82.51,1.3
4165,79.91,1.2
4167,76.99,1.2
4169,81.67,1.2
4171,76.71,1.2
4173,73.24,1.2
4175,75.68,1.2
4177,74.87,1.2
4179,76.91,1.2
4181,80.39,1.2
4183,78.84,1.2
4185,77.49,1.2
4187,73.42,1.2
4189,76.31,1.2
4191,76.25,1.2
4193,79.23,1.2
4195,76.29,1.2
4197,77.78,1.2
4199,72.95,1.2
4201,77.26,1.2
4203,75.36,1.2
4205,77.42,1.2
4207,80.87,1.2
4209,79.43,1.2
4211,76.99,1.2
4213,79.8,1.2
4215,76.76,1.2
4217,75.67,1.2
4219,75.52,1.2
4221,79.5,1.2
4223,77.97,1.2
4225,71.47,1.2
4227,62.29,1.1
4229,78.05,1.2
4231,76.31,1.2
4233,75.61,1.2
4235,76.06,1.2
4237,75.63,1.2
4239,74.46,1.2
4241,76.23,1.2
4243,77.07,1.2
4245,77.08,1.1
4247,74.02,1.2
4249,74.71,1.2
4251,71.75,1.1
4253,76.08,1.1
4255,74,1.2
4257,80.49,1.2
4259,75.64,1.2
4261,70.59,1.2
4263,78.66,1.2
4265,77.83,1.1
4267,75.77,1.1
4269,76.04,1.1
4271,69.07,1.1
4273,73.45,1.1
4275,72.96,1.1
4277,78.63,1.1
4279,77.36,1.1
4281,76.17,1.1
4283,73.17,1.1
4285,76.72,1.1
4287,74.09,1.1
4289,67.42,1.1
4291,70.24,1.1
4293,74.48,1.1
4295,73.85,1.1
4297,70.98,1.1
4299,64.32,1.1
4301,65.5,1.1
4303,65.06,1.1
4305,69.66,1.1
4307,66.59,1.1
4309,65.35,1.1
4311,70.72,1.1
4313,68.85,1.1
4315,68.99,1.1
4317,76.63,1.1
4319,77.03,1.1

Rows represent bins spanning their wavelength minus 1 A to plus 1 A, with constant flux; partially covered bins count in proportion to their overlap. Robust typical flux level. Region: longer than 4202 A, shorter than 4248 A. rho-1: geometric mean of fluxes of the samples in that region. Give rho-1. 76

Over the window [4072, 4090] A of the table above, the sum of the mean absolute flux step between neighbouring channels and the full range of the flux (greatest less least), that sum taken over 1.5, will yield 8.0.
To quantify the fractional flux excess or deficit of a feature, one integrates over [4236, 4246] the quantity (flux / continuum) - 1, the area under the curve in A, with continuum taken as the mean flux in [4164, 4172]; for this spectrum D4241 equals -0.35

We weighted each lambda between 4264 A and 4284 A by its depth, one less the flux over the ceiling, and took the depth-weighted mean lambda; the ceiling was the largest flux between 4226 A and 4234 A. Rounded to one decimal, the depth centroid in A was 4274.1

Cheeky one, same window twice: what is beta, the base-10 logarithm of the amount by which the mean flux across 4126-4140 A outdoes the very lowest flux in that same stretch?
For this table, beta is 0.47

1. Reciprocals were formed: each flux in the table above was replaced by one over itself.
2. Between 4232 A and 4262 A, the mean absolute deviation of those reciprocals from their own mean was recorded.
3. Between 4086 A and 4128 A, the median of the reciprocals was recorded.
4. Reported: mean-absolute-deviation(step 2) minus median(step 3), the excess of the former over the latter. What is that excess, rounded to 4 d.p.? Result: -0.0129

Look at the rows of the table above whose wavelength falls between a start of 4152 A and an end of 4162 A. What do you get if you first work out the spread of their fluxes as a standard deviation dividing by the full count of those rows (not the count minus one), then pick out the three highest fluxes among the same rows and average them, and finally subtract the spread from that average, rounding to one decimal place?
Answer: 76.6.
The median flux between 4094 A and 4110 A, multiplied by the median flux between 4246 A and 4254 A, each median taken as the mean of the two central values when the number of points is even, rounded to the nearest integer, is 5284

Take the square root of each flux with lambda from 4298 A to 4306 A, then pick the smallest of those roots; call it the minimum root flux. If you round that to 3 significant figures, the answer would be 8.02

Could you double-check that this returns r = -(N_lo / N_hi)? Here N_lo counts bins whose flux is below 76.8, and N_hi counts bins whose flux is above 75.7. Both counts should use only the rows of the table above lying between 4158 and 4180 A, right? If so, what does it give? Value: -0.50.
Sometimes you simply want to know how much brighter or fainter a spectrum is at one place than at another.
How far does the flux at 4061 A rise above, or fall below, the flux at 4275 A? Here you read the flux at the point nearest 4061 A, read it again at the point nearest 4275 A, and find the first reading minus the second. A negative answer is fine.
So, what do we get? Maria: 6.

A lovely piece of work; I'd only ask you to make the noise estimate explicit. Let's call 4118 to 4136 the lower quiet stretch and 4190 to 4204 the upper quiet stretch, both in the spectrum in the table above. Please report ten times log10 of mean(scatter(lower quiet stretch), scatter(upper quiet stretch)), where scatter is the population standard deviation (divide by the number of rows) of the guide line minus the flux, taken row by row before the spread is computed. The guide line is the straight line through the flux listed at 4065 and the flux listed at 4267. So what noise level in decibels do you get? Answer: 1.8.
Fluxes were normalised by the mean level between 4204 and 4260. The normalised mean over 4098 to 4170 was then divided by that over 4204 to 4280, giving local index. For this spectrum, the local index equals 1.00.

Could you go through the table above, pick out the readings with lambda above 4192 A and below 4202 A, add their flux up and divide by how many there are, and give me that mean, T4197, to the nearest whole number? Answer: 77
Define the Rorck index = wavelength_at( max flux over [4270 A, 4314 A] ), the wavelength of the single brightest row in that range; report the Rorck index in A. 4277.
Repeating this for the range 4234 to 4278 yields 4257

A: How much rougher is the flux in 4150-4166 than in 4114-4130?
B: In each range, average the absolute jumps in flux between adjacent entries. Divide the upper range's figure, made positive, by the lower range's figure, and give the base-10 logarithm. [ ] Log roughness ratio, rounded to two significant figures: 0.11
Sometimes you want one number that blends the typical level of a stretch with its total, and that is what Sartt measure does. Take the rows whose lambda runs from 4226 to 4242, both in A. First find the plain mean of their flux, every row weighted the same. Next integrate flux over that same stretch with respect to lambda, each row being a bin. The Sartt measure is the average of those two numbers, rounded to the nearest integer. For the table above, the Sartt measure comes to 632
